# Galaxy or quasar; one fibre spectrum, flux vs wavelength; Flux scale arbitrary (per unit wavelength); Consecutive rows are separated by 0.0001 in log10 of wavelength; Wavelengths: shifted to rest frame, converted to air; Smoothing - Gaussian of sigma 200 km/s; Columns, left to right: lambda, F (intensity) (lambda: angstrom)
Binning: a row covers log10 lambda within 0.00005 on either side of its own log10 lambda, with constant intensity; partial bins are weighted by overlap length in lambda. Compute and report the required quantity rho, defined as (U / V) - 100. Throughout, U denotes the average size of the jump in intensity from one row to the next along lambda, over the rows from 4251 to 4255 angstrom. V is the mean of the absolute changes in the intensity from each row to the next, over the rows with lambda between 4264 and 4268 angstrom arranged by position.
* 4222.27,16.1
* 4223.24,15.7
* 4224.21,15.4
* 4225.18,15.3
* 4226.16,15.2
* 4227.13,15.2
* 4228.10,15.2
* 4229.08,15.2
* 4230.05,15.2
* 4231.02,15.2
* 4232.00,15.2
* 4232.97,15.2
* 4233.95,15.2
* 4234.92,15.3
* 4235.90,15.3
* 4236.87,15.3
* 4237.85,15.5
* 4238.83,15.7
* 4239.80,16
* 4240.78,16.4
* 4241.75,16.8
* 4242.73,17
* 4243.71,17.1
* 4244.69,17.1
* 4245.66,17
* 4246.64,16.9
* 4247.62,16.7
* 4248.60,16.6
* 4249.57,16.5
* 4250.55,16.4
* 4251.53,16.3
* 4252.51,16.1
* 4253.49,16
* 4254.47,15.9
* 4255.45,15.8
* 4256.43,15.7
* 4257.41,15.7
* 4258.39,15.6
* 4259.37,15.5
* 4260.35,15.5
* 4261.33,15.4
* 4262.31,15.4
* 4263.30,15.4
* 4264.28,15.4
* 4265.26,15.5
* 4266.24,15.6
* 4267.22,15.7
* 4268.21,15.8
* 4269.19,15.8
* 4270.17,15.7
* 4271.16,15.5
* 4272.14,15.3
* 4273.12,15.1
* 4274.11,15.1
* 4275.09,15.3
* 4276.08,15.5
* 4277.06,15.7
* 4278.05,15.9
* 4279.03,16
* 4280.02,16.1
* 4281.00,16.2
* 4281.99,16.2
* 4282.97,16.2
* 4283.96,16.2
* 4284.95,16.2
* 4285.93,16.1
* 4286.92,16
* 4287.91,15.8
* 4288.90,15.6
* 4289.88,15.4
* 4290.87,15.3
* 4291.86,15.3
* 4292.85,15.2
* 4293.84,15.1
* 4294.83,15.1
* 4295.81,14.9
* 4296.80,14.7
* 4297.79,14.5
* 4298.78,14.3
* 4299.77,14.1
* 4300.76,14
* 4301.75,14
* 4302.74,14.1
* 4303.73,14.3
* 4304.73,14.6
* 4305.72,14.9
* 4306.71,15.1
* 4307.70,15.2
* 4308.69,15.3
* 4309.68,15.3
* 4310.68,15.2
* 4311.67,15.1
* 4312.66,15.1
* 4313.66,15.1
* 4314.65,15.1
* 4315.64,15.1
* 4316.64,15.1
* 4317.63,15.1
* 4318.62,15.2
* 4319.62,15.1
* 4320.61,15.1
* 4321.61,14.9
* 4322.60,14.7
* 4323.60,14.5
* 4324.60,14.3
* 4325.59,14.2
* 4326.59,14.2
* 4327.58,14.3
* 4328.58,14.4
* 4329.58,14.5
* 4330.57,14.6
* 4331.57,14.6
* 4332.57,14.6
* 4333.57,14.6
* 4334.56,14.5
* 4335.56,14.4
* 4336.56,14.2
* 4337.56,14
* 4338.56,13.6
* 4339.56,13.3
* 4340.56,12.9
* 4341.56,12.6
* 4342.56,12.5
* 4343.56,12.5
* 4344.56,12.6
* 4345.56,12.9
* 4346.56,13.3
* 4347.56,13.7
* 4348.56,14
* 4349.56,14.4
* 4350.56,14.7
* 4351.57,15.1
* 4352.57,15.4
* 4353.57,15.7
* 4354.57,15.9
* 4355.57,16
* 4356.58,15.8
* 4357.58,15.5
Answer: -98.7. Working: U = 0.13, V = 0.10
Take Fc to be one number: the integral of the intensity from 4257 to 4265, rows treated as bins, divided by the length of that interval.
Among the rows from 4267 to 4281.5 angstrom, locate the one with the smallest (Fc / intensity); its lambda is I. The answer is 4281.00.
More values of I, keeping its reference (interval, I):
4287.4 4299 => 4287.91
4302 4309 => 4308.69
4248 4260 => 4248.60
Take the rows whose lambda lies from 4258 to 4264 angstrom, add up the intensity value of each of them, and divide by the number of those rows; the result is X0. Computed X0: 15.5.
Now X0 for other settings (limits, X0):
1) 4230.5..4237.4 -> 15.2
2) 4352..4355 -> 15.7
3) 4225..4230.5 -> 15.2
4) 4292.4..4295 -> 15.1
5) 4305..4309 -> 15.1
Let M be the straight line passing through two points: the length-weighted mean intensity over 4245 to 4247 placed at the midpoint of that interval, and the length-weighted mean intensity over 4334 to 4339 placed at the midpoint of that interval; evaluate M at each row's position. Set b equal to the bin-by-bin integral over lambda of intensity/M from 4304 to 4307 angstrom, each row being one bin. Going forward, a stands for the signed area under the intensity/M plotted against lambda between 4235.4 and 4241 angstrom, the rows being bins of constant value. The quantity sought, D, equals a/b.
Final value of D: 1.7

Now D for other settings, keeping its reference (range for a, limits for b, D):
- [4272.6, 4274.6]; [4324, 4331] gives 0.3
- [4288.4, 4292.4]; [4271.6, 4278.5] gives 0.6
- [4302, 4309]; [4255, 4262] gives 1.0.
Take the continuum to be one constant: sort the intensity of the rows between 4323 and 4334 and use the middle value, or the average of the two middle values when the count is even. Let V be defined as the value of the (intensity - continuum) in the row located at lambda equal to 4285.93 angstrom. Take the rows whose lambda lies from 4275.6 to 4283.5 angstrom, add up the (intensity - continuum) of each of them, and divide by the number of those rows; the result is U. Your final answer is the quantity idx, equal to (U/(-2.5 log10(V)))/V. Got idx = -1.8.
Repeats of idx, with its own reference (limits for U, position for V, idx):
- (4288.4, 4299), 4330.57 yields 2.1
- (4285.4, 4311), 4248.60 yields -0.3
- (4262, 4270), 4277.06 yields -4.5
